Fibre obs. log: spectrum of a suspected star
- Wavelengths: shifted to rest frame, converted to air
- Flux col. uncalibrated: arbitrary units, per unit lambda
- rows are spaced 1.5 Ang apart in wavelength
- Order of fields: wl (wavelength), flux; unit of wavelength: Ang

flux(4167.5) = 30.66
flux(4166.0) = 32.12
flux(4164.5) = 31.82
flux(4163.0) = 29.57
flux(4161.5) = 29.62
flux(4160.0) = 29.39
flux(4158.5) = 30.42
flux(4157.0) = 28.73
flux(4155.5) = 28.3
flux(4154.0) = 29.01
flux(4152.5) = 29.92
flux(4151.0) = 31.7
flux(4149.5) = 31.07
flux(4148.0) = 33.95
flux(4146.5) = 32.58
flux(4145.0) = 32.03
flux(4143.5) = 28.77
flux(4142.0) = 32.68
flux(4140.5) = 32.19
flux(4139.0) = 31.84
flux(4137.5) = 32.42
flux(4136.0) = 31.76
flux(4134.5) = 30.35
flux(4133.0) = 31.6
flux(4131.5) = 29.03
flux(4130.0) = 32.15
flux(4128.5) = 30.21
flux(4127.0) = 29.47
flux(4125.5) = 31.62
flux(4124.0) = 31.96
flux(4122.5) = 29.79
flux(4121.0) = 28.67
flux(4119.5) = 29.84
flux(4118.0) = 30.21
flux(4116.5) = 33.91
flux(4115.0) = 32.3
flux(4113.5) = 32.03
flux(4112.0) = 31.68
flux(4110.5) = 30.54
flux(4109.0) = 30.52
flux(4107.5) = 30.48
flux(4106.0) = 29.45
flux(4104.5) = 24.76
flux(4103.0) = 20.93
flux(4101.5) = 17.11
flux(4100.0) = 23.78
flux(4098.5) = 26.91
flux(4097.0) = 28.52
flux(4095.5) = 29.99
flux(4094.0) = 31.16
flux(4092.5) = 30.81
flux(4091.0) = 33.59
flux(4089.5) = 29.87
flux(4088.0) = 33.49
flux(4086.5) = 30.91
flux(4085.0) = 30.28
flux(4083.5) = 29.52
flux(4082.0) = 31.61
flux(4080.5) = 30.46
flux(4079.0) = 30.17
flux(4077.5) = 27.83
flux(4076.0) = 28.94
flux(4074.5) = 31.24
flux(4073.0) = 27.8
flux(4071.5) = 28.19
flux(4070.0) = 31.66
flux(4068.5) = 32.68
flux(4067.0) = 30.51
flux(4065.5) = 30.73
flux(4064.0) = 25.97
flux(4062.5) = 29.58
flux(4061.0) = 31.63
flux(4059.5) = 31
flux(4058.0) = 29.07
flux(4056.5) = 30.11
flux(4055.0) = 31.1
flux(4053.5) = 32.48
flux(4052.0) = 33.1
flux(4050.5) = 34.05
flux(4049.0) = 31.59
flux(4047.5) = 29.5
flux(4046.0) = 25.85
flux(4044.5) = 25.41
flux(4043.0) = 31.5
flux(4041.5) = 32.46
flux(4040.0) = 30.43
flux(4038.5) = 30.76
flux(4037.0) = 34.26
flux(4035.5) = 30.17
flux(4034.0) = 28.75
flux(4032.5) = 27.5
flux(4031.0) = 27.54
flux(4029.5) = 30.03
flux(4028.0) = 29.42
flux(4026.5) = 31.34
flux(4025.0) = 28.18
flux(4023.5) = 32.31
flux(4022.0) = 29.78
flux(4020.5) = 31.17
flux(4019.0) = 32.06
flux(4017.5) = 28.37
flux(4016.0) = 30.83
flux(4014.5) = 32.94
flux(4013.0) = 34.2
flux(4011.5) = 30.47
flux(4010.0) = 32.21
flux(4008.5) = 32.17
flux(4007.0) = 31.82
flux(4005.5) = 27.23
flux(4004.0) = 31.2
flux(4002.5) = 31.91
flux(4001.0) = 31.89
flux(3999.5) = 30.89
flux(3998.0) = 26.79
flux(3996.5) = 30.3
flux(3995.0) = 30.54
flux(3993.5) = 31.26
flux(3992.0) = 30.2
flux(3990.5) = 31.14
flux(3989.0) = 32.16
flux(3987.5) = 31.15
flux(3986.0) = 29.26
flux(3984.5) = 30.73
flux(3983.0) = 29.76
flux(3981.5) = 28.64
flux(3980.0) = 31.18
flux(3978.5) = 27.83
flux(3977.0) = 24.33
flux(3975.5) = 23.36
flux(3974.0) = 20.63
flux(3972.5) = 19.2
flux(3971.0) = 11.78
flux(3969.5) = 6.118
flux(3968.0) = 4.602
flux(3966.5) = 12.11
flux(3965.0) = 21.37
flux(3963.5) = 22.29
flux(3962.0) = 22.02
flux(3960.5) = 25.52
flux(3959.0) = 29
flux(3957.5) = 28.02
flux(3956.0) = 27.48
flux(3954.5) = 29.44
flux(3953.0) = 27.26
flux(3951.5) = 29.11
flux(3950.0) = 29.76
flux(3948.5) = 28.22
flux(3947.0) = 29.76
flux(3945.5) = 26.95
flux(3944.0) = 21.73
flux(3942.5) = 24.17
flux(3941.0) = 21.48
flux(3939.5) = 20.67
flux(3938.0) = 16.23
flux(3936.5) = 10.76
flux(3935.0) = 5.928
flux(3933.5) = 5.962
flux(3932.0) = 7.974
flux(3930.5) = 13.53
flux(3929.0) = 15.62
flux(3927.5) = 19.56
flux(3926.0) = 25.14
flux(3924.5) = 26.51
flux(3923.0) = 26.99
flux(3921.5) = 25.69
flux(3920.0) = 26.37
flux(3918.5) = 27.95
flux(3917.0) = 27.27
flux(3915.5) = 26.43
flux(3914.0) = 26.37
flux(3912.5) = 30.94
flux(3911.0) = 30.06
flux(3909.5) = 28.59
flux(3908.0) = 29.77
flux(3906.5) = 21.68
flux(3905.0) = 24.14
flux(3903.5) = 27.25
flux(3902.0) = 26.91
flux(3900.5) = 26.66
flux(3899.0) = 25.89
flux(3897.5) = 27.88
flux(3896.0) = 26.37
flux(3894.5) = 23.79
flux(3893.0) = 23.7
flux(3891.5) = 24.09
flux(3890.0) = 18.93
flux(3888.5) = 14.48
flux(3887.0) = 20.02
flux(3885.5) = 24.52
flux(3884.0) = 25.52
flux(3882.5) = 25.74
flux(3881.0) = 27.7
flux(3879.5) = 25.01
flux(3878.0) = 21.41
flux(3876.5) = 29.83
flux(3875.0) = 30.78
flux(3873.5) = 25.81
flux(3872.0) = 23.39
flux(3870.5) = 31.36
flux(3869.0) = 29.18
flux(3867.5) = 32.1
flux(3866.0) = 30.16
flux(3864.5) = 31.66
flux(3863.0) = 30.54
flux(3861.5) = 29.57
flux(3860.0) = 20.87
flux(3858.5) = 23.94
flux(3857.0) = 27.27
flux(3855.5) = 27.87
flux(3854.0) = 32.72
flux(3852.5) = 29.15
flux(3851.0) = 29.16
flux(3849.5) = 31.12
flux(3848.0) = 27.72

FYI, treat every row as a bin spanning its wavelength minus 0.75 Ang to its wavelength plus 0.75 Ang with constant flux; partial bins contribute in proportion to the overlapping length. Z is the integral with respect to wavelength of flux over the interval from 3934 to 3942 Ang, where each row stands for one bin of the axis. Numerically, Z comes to 120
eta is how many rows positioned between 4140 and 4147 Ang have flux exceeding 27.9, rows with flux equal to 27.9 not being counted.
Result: 5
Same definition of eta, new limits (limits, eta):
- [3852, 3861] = 2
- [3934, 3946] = 0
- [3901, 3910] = 2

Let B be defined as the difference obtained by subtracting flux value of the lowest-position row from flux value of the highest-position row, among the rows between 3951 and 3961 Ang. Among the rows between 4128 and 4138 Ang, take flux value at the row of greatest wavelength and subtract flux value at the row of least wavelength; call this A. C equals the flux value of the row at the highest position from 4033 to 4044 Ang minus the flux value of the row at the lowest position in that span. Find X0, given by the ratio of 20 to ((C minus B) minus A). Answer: 5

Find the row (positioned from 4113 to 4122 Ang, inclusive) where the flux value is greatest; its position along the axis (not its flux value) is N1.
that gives 4116.5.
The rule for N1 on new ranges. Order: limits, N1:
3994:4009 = 4008.5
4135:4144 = 4142.0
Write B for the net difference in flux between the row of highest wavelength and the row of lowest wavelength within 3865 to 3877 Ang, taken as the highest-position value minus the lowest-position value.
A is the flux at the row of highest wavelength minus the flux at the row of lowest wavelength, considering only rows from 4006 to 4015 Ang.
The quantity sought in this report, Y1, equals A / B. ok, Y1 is -3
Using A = 1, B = -0.3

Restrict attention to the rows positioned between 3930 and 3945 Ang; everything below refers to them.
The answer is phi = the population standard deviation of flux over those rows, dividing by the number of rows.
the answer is 6.6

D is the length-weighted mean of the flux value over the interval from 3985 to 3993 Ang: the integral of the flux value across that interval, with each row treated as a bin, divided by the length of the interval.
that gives 30.8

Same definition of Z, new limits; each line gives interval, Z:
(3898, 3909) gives 288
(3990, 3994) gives 123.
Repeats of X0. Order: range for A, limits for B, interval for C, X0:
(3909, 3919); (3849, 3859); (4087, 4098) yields 7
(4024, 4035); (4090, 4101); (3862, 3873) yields 10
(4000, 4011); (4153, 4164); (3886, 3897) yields 4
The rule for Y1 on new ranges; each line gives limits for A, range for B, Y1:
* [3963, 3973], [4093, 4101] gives 0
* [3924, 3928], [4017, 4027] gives -2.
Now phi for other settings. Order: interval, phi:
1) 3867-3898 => 4.2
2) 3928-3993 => 8.2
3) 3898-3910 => 2.4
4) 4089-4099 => 1.9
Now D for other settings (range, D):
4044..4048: 26.9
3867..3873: 28.7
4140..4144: 31.3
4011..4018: 31.5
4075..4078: 28.7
